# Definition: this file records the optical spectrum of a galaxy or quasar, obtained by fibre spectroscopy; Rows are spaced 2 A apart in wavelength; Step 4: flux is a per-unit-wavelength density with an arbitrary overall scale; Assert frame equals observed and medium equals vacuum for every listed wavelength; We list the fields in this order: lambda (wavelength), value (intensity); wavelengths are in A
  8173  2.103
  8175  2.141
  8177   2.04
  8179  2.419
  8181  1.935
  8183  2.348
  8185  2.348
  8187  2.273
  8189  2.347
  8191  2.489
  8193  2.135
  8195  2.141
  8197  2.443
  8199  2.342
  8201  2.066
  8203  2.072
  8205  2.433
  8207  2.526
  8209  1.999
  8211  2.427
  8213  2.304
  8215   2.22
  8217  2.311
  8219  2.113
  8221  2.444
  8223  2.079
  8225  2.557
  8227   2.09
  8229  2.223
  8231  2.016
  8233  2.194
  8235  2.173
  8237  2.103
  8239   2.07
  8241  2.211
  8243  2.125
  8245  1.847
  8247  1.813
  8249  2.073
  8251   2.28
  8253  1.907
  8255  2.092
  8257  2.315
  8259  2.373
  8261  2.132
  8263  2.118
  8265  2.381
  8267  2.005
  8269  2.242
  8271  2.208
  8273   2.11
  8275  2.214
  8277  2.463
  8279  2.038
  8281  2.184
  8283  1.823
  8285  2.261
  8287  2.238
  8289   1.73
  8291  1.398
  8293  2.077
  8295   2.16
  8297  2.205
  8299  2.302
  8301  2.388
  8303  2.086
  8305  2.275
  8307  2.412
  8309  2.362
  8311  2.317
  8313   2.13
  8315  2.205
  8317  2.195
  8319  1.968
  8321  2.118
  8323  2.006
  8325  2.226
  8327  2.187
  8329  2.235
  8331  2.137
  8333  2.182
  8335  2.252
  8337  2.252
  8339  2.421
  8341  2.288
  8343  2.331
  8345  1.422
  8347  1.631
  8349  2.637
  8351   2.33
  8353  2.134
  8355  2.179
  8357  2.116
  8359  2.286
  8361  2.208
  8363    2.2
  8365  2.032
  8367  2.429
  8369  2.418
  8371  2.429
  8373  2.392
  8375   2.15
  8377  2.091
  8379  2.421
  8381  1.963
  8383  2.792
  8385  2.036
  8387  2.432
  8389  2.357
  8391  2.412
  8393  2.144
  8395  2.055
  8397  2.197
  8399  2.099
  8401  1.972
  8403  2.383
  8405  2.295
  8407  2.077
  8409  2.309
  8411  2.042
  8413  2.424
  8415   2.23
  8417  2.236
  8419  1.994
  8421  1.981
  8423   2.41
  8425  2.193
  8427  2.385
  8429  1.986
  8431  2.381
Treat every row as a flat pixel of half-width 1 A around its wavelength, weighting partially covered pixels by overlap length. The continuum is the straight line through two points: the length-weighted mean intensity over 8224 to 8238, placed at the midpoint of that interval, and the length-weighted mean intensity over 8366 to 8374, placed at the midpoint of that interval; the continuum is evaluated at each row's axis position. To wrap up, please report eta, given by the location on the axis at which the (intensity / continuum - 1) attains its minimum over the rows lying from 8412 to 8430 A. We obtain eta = 8429 A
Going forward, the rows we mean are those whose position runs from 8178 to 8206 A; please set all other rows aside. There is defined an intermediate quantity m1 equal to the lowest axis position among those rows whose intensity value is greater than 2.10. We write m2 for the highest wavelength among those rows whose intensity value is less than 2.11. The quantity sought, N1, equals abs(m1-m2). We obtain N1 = 24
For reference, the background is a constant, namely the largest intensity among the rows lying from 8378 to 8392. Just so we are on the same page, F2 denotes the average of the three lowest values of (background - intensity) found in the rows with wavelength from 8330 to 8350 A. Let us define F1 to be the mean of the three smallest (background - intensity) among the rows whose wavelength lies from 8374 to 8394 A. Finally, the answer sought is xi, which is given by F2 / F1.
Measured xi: 1.4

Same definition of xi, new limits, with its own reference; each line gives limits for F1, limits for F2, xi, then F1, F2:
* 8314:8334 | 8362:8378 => 0.6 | 0.57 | 0.37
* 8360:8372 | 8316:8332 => 1.6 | 0.37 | 0.57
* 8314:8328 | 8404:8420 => 0.8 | 0.58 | 0.45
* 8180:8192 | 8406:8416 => 1.2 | 0.40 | 0.47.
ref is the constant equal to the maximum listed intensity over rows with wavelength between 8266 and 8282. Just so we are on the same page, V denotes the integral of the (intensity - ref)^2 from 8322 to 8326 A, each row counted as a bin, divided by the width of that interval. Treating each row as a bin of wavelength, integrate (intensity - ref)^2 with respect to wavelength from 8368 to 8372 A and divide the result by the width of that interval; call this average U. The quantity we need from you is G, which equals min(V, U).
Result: 0.002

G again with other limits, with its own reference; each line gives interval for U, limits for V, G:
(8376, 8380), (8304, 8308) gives 0.019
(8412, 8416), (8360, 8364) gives 0.028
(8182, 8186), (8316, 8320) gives 0.013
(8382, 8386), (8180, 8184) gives 0.145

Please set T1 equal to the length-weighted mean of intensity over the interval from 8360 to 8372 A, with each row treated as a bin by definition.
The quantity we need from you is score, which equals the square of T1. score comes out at 5.2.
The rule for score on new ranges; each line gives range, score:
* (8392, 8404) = 4.6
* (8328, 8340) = 5.0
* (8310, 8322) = 4.6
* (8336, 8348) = 4.2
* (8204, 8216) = 5.4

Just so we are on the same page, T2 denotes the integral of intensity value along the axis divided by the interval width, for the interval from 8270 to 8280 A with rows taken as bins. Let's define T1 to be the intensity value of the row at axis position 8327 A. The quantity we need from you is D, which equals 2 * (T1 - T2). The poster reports -0.04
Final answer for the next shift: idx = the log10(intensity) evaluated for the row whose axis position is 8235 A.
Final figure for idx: 0.337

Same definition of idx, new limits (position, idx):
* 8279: 0.309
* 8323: 0.302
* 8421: 0.297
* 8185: 0.371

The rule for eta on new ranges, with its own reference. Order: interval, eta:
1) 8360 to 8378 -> 8365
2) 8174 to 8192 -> 8181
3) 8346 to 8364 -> 8347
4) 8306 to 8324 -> 8319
